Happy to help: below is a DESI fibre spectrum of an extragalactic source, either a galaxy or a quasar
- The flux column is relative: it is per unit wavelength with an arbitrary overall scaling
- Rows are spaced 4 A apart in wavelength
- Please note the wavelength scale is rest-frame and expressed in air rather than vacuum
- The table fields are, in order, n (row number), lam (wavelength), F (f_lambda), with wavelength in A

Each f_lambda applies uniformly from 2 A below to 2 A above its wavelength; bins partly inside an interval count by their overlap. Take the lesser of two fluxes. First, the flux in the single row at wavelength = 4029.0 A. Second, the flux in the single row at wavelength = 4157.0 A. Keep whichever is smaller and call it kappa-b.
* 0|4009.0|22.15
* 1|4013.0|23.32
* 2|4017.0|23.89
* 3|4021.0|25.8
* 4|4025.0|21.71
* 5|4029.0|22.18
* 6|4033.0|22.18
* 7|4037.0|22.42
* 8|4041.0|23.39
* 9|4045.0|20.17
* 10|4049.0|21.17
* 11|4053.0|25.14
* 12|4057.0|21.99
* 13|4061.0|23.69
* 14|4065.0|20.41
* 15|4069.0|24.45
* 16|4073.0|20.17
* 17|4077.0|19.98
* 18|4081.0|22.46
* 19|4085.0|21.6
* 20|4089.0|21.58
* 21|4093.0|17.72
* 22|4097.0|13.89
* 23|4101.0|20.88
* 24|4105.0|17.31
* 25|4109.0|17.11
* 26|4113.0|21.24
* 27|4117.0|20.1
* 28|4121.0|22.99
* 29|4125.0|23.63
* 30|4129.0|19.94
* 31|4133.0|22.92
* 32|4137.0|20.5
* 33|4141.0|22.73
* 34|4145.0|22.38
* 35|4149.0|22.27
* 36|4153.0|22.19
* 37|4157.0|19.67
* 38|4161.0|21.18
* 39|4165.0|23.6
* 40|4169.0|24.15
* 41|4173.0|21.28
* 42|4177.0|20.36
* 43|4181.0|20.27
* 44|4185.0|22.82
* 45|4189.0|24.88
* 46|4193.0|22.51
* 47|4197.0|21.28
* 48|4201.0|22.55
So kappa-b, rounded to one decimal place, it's 19.7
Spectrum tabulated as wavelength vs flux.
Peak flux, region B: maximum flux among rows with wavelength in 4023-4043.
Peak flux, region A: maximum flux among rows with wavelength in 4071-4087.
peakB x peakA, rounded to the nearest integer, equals 525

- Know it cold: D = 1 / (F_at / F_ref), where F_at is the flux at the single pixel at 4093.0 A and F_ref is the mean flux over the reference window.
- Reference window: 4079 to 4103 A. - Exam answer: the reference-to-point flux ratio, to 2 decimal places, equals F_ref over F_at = 1.11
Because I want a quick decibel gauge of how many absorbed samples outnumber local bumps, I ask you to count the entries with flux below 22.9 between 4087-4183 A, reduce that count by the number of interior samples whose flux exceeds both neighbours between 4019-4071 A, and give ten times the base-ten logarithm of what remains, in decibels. 12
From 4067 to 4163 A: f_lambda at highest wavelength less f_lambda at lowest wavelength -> -3.3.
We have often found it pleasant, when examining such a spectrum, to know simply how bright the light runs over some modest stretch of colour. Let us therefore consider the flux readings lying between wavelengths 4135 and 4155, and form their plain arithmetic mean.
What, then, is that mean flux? 22.0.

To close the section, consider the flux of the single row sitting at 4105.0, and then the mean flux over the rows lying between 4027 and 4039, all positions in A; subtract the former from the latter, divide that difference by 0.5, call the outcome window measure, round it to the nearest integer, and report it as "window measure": 10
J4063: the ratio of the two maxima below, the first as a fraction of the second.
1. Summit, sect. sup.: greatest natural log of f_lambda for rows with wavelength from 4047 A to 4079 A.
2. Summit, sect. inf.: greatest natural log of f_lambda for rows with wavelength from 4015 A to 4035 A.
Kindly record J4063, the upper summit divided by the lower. 0.992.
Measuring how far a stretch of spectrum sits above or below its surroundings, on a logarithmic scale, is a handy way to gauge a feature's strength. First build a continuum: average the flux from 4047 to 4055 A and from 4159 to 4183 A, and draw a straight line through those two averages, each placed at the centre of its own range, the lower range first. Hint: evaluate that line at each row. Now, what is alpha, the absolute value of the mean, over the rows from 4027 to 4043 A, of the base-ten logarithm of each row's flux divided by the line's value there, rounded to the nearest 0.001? 0.015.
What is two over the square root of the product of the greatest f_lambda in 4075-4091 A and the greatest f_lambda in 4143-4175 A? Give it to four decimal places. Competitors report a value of 0.0859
